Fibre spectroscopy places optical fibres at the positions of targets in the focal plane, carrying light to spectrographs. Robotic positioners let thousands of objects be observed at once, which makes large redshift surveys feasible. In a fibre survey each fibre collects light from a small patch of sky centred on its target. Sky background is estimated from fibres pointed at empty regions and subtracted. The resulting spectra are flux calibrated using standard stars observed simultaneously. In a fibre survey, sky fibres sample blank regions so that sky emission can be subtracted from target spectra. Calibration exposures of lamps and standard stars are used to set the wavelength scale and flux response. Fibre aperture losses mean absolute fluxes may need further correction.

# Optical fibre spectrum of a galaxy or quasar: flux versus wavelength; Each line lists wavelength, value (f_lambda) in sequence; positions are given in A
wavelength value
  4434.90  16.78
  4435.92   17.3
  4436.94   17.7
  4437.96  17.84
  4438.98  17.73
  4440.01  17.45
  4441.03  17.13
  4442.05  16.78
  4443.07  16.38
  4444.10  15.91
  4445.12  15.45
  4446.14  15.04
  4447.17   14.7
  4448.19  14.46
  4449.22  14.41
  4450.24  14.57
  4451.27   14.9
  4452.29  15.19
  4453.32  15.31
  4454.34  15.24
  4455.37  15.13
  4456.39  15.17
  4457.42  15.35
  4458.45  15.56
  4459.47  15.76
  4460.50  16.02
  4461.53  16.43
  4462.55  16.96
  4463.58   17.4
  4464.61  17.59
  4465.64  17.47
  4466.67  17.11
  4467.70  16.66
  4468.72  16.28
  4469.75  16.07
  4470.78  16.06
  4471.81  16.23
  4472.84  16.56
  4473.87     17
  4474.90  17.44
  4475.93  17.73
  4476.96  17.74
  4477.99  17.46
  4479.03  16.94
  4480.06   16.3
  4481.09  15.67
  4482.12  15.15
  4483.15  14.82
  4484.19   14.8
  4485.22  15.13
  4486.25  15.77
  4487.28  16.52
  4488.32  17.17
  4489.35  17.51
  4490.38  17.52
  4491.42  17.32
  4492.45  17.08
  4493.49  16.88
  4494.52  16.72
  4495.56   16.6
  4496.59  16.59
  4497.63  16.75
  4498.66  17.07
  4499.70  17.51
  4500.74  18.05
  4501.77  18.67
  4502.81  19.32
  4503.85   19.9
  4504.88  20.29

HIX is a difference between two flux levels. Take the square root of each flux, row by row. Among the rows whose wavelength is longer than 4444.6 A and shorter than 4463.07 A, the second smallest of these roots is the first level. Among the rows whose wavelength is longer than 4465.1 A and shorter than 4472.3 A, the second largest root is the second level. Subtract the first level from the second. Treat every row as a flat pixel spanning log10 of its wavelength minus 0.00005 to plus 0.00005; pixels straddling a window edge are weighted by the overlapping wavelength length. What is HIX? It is 0.33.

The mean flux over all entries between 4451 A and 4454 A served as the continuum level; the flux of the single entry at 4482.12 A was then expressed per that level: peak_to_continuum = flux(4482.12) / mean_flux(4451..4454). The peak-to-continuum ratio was 1.00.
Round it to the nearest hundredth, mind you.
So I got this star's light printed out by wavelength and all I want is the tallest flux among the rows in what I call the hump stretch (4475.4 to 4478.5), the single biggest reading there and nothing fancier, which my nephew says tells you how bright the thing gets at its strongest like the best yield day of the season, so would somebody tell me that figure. 17.74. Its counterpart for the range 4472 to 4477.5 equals 17.74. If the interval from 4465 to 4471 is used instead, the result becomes 17.47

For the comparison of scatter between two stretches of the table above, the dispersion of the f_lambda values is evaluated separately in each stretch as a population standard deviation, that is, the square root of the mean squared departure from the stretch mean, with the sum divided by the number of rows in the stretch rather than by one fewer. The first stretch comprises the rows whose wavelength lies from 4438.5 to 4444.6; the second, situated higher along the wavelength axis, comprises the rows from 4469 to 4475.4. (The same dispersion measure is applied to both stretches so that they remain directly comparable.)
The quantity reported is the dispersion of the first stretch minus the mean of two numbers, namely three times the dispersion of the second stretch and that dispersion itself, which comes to -0.40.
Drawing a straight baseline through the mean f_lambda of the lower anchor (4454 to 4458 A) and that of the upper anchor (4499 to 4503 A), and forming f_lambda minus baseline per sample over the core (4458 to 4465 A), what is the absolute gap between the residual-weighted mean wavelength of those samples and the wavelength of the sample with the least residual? 4.4 A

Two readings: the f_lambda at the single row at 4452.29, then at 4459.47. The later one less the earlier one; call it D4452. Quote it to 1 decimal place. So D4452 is 0.6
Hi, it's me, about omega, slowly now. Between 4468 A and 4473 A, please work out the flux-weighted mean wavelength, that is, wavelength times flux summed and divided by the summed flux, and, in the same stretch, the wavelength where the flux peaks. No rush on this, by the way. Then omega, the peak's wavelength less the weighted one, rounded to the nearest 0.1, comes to 2.1 A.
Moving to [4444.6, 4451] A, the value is -2.5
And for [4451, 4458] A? 3.1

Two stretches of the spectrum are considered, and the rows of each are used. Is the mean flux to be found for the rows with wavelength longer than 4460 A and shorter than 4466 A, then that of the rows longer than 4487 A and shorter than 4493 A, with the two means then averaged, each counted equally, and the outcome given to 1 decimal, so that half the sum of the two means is 17.1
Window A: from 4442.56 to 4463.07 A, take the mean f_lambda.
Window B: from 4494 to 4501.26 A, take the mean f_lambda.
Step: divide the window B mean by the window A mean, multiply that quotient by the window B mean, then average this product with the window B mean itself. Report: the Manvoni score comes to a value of 18.0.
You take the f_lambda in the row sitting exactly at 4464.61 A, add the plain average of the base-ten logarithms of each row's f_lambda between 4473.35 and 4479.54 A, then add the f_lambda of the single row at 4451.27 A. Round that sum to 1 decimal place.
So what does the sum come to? 33.7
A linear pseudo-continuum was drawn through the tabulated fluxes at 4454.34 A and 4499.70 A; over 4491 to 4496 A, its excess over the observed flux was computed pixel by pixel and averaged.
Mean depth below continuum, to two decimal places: 0.28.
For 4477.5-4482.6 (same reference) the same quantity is 0.22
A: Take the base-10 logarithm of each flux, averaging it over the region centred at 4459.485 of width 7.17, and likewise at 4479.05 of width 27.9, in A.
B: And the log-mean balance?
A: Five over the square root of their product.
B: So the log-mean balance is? 4.13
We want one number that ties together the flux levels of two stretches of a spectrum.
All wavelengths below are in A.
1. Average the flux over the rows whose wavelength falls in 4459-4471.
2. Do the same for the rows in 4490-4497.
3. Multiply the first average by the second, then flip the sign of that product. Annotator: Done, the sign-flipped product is -282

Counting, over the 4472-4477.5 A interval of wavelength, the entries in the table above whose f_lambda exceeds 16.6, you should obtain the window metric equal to 4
